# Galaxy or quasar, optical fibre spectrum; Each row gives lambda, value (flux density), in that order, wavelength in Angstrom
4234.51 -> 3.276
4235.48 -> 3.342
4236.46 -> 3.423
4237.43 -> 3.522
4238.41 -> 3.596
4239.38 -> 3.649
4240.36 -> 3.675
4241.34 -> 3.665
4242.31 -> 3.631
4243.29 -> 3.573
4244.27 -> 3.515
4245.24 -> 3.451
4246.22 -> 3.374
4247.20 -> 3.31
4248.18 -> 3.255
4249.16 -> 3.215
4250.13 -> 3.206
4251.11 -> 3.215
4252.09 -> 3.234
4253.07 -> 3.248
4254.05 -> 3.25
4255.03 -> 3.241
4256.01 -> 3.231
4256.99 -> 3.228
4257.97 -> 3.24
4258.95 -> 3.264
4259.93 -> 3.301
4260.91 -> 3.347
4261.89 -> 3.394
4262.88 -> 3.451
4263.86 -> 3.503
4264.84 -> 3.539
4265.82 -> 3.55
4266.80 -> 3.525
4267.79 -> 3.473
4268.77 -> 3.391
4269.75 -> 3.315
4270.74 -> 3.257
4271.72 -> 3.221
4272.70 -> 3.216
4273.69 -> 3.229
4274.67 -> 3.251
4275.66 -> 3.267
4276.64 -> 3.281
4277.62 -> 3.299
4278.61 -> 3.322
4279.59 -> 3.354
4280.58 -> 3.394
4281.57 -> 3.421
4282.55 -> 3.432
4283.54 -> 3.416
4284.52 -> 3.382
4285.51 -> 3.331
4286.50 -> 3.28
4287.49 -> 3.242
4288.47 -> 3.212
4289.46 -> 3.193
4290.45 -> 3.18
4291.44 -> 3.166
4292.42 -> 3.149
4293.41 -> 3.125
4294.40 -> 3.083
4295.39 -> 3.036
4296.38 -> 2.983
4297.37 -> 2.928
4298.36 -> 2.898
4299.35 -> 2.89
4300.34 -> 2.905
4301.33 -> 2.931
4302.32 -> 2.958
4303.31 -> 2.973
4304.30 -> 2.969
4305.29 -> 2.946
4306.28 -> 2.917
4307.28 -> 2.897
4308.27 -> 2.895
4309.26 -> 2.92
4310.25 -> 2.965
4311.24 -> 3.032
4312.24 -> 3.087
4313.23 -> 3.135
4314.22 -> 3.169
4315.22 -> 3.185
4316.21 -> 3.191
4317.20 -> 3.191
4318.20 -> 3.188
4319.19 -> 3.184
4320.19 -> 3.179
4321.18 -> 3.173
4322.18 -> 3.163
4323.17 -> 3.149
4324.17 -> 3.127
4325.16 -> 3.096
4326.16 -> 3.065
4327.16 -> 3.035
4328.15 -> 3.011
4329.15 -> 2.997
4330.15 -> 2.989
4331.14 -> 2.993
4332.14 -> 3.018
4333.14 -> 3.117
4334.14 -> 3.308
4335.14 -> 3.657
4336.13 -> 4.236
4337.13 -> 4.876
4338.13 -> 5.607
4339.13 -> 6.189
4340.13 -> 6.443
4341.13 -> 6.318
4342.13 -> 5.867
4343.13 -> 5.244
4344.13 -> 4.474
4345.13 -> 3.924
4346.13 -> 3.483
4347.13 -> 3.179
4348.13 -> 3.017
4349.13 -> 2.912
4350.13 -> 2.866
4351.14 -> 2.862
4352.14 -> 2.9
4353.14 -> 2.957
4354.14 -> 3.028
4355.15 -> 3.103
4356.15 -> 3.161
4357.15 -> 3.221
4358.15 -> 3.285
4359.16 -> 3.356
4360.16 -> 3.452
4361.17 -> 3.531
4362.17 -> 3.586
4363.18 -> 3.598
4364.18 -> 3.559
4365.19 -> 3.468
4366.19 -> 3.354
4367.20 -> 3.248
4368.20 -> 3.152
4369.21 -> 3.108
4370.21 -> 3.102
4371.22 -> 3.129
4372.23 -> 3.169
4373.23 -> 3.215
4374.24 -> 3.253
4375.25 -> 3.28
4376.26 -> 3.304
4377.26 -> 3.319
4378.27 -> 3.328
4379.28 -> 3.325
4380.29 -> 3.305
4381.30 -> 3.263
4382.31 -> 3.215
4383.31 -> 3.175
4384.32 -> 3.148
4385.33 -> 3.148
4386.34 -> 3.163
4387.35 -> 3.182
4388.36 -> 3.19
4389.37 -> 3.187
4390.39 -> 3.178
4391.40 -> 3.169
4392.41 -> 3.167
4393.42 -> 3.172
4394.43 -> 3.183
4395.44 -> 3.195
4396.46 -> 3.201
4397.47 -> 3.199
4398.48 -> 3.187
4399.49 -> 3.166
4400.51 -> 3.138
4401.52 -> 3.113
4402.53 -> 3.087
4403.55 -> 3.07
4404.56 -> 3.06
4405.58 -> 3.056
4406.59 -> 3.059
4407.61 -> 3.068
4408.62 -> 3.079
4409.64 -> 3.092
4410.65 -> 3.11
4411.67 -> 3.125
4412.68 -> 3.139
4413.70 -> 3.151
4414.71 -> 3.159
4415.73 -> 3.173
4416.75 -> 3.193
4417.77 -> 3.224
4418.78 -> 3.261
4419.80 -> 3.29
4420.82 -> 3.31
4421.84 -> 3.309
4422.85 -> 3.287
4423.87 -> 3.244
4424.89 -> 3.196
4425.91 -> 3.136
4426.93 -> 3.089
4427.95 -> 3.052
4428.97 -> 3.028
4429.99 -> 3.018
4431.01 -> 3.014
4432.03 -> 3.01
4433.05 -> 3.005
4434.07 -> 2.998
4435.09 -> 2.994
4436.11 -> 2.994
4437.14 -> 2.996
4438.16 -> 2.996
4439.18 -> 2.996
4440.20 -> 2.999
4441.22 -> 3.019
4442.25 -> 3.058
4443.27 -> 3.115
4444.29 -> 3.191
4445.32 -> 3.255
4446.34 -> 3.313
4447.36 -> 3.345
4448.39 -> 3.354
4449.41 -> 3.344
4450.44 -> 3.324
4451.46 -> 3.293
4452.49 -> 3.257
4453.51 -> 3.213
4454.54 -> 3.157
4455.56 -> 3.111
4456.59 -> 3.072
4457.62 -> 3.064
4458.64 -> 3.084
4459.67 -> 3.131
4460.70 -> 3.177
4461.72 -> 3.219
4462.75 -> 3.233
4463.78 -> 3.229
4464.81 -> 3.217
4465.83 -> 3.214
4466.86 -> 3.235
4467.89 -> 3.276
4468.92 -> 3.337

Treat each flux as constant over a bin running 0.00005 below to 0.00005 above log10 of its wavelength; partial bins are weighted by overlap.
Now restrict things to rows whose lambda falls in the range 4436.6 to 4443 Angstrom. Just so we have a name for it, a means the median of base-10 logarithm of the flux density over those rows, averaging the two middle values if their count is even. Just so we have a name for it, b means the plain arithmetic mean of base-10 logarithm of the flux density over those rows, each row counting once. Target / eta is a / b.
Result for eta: 0.996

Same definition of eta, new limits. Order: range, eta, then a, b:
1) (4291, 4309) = 0.992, 0.470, 0.474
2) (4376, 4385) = 1.010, 0.519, 0.514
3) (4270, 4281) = 0.997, 0.514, 0.516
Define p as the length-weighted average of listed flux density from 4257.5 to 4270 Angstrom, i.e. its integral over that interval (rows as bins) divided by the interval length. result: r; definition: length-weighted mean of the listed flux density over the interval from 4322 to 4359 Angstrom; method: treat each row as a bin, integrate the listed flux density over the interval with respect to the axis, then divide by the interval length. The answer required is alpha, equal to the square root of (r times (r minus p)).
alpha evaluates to 1.0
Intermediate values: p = 3.41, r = 3.70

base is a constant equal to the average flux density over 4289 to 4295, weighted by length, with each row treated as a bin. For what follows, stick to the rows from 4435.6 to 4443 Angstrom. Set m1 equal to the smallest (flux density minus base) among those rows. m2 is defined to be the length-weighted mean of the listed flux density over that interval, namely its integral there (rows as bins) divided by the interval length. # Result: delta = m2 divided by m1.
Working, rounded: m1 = -0.15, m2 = 3.01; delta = -20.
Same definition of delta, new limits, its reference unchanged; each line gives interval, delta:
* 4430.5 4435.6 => -20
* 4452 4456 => -88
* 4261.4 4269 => 14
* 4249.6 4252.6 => 55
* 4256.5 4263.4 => 41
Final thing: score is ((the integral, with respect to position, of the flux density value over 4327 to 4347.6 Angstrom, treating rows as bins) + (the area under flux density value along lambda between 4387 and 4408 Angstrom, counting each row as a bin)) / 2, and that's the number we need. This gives 76.4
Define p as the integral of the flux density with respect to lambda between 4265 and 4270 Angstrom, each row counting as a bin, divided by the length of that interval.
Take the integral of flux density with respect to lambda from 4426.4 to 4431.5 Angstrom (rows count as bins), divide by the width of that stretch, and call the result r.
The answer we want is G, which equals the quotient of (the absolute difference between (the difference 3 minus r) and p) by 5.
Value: 0.701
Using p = 3.5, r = 3.04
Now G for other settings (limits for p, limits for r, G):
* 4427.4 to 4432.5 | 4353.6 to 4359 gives 0.639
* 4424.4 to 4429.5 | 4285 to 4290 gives 0.669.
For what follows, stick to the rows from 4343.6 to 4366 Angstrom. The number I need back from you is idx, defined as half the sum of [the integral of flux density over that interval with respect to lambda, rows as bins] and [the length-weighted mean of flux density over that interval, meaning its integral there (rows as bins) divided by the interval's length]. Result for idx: 38.8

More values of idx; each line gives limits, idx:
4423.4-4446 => 36.2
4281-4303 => 36.1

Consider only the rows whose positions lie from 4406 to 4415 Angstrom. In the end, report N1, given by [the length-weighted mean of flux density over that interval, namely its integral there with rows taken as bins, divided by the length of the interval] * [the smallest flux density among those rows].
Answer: 9.5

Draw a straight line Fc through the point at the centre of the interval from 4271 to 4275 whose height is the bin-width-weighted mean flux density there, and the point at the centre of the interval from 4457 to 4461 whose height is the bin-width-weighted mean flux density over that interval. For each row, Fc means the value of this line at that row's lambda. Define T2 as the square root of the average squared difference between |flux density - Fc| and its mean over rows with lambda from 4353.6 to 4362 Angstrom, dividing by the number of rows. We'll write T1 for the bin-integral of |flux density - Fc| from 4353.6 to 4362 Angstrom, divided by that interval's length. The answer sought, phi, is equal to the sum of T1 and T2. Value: 0.27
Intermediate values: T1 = 0.16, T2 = 0.11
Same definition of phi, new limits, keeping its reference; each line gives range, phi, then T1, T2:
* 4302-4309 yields 0.31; 0.28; 0.03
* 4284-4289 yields 0.12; 0.07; 0.05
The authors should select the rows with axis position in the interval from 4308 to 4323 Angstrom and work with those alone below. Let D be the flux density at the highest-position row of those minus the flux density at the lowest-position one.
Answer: 0.3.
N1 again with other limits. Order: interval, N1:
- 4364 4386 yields 10.1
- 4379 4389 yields 10.1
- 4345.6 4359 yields 8.8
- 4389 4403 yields 9.8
